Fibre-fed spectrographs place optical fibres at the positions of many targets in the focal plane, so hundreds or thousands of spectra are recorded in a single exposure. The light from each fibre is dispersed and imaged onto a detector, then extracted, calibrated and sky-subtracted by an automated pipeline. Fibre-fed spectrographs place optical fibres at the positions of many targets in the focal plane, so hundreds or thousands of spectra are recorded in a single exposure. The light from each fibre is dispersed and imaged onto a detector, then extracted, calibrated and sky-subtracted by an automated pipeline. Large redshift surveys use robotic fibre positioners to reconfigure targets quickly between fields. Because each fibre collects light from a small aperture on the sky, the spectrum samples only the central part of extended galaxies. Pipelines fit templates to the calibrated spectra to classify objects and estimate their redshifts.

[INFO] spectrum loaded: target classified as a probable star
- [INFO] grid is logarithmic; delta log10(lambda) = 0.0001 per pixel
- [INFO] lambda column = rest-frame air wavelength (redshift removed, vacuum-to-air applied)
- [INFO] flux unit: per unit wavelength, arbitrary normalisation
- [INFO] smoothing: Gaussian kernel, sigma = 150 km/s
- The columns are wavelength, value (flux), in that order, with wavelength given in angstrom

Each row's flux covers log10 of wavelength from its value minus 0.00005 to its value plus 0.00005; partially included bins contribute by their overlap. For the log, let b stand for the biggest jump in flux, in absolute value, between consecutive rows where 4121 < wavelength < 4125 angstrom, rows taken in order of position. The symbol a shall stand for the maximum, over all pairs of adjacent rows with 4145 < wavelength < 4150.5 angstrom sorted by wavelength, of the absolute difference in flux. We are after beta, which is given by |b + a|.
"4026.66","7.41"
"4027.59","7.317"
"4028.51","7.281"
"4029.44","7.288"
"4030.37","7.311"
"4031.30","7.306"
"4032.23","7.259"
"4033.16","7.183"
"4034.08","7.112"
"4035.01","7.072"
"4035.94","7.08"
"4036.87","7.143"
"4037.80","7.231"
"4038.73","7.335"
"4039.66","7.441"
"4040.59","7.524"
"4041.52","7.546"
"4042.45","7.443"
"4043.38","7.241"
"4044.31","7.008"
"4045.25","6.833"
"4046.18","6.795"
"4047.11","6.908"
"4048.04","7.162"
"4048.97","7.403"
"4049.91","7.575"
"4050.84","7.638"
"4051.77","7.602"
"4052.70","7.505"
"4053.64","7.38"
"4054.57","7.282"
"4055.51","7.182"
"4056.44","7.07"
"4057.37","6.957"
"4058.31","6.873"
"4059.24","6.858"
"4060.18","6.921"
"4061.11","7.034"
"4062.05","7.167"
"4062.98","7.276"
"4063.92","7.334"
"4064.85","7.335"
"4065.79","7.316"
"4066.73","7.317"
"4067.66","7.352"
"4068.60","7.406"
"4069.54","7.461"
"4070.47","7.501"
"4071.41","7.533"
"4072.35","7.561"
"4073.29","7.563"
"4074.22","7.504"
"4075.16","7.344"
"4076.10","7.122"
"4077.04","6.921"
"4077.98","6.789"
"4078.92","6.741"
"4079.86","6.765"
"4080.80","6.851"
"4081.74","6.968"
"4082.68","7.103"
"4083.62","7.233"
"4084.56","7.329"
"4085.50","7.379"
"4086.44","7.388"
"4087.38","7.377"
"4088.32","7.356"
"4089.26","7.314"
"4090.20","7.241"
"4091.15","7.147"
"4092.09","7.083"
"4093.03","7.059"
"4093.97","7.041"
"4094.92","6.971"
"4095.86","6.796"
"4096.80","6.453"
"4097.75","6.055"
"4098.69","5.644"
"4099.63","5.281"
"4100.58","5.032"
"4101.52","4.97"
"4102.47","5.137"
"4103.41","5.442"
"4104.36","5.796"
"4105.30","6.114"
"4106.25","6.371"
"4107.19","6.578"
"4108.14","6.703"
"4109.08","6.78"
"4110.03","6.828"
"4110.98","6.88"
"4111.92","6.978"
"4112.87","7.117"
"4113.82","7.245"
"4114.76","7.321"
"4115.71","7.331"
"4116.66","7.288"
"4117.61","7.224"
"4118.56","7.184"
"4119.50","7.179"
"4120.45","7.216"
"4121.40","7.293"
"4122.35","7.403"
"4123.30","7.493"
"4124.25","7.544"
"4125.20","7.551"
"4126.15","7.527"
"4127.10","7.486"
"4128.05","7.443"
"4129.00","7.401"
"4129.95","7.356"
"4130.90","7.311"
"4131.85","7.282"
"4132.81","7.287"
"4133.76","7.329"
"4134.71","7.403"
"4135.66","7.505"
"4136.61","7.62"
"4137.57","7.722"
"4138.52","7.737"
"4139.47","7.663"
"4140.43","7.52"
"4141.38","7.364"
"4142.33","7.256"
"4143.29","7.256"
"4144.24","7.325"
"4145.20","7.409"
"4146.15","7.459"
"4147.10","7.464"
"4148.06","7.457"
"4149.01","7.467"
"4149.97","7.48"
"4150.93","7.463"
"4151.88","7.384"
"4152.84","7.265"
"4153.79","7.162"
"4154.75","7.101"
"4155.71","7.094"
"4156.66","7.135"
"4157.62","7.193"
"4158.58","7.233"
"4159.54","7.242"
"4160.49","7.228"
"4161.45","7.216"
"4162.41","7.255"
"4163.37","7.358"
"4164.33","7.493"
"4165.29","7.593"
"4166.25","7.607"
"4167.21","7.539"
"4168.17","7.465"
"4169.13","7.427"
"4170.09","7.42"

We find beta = 0.16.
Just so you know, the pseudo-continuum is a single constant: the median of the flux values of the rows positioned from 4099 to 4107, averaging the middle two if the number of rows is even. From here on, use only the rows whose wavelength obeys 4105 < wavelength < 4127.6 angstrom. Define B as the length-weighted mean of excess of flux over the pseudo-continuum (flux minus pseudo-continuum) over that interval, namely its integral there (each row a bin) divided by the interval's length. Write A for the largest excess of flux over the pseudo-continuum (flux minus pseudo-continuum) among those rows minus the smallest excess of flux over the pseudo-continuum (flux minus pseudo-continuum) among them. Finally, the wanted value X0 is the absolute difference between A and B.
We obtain 0.3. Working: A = 1.4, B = 1.76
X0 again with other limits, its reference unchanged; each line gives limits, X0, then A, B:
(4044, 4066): 1.0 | 0.8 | 1.82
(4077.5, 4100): 0.6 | 2.1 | 1.54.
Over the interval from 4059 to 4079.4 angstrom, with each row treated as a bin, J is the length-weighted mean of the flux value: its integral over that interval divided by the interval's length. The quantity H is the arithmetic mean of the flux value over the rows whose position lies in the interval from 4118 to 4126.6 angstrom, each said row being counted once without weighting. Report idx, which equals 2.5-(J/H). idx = 1.52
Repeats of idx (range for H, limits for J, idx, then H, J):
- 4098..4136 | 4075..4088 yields 1.47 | 6.86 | 7.09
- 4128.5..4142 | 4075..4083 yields 1.57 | 7.46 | 6.93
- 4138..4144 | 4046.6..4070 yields 1.53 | 7.47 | 7.25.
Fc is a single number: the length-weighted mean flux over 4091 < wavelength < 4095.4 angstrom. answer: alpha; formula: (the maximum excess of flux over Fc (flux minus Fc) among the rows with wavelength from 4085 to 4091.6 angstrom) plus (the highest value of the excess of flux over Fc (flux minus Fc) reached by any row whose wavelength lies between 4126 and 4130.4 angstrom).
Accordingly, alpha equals 0.80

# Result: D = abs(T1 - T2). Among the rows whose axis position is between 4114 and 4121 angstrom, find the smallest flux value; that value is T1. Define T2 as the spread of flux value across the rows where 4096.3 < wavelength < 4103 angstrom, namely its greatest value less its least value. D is 5.70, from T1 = 7.179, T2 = 1.48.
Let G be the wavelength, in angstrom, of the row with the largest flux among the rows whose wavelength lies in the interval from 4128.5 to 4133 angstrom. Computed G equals 4129.00 angstrom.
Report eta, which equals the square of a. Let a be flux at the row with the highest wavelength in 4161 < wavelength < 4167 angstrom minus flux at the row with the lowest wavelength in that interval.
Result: 0.15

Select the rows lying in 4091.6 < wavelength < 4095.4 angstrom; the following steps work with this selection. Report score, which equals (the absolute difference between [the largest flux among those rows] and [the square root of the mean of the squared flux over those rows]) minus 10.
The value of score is -9.96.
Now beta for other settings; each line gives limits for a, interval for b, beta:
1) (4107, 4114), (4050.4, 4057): 0.26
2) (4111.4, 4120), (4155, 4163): 0.20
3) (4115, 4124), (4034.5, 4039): 0.21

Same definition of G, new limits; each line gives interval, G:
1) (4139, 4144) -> 4139.47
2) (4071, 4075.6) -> 4073.29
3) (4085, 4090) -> 4086.44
